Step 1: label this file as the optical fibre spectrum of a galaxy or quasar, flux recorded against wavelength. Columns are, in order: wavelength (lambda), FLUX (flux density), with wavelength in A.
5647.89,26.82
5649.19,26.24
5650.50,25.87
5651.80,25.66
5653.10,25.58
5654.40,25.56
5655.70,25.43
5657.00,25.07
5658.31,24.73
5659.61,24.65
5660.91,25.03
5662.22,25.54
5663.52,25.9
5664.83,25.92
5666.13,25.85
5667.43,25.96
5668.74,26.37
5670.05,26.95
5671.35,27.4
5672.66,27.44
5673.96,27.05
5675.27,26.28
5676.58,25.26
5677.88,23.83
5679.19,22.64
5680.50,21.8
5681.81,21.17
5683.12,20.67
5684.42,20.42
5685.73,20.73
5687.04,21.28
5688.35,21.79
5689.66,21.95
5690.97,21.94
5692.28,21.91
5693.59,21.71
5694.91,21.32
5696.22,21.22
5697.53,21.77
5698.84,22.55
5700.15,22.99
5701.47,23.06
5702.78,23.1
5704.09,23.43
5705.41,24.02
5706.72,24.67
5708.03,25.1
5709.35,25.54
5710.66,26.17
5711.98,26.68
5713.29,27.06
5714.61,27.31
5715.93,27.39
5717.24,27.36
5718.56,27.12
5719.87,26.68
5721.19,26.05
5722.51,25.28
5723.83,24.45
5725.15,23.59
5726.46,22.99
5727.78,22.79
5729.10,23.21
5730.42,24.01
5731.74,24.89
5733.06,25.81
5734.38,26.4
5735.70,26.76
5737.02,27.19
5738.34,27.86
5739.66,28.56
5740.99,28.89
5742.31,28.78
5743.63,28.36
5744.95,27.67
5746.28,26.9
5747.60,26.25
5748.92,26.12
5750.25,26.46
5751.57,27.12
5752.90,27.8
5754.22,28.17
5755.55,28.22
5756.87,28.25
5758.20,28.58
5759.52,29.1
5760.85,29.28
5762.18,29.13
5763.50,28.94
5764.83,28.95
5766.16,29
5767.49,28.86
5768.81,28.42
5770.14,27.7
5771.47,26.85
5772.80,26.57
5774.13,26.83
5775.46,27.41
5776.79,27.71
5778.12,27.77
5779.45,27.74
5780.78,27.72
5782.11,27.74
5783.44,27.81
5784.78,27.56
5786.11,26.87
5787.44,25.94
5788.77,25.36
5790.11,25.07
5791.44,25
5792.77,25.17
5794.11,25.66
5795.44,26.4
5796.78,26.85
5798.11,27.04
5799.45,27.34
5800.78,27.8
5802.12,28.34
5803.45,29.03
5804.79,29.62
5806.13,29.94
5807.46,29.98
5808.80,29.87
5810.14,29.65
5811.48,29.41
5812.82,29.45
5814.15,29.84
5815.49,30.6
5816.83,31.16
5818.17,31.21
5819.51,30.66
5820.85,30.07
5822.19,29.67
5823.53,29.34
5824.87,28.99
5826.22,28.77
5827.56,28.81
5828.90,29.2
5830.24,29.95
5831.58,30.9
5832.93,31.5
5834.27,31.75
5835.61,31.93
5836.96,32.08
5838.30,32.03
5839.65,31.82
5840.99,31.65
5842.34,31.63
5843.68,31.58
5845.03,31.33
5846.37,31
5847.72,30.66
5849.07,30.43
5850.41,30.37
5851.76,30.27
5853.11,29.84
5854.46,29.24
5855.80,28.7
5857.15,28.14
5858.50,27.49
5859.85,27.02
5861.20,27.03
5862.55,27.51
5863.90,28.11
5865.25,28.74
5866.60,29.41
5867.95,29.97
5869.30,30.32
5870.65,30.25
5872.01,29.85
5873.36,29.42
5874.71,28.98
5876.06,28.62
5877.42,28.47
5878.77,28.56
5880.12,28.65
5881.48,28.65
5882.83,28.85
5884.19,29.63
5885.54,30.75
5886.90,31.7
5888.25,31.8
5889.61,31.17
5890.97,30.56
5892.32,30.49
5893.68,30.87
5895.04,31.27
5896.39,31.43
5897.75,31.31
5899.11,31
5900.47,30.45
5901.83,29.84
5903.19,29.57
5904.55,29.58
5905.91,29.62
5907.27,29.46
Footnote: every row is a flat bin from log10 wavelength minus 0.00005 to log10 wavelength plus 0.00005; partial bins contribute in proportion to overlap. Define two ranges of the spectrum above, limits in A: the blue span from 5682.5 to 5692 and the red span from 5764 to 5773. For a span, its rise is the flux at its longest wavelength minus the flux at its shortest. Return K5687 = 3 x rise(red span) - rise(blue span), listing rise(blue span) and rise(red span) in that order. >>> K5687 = -8.4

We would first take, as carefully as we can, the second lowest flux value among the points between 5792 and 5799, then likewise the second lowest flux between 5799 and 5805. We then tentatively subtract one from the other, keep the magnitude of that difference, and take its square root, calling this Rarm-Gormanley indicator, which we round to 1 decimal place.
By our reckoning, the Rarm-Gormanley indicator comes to 1.5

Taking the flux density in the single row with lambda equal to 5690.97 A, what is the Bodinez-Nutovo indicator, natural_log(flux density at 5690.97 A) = 3.09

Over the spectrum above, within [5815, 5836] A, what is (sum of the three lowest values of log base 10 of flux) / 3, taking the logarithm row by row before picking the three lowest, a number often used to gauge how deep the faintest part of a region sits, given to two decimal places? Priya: 1.46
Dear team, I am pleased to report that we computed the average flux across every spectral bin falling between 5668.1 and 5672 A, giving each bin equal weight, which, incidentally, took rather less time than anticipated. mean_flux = 26.9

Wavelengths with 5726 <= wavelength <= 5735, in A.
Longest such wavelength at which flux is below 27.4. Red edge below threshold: 5734.38 A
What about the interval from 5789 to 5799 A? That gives 5798.11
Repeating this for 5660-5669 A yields 5668.74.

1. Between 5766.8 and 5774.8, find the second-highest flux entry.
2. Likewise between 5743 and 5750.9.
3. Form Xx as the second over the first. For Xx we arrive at 0.97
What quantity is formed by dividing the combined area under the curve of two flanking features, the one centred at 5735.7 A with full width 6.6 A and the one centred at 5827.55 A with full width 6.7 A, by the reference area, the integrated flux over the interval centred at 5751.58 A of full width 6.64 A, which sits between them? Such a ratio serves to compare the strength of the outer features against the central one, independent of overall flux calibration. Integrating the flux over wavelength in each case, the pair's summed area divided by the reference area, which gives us 2.07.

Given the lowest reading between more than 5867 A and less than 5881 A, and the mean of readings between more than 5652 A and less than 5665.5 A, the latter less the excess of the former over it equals 22.2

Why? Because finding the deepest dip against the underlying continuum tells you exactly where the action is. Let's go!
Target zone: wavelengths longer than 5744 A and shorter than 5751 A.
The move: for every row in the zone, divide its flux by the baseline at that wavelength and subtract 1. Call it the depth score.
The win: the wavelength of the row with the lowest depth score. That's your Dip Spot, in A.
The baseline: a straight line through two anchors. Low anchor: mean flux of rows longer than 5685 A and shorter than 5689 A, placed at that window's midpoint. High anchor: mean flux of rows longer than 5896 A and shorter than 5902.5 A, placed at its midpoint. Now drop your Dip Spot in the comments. 5748.92 A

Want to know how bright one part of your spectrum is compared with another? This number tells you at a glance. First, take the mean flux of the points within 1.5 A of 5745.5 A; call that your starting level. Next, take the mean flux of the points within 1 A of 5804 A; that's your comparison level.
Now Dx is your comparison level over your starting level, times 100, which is 107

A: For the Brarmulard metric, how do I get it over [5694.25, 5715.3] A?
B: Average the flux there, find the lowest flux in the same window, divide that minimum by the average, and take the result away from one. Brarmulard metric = 0.120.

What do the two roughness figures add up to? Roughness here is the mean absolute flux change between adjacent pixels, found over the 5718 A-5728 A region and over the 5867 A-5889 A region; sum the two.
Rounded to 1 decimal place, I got 1.0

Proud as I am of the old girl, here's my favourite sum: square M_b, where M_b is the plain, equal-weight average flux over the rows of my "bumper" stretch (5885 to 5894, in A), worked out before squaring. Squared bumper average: 964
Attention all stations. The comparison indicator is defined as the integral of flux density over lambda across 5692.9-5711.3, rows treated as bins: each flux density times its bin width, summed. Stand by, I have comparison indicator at 429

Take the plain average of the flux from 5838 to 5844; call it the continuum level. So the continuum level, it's 32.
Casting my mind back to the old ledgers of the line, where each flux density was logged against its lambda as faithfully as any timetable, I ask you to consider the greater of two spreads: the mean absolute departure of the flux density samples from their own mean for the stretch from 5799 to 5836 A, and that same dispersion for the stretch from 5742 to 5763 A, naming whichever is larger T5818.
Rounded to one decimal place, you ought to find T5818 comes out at 0.9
